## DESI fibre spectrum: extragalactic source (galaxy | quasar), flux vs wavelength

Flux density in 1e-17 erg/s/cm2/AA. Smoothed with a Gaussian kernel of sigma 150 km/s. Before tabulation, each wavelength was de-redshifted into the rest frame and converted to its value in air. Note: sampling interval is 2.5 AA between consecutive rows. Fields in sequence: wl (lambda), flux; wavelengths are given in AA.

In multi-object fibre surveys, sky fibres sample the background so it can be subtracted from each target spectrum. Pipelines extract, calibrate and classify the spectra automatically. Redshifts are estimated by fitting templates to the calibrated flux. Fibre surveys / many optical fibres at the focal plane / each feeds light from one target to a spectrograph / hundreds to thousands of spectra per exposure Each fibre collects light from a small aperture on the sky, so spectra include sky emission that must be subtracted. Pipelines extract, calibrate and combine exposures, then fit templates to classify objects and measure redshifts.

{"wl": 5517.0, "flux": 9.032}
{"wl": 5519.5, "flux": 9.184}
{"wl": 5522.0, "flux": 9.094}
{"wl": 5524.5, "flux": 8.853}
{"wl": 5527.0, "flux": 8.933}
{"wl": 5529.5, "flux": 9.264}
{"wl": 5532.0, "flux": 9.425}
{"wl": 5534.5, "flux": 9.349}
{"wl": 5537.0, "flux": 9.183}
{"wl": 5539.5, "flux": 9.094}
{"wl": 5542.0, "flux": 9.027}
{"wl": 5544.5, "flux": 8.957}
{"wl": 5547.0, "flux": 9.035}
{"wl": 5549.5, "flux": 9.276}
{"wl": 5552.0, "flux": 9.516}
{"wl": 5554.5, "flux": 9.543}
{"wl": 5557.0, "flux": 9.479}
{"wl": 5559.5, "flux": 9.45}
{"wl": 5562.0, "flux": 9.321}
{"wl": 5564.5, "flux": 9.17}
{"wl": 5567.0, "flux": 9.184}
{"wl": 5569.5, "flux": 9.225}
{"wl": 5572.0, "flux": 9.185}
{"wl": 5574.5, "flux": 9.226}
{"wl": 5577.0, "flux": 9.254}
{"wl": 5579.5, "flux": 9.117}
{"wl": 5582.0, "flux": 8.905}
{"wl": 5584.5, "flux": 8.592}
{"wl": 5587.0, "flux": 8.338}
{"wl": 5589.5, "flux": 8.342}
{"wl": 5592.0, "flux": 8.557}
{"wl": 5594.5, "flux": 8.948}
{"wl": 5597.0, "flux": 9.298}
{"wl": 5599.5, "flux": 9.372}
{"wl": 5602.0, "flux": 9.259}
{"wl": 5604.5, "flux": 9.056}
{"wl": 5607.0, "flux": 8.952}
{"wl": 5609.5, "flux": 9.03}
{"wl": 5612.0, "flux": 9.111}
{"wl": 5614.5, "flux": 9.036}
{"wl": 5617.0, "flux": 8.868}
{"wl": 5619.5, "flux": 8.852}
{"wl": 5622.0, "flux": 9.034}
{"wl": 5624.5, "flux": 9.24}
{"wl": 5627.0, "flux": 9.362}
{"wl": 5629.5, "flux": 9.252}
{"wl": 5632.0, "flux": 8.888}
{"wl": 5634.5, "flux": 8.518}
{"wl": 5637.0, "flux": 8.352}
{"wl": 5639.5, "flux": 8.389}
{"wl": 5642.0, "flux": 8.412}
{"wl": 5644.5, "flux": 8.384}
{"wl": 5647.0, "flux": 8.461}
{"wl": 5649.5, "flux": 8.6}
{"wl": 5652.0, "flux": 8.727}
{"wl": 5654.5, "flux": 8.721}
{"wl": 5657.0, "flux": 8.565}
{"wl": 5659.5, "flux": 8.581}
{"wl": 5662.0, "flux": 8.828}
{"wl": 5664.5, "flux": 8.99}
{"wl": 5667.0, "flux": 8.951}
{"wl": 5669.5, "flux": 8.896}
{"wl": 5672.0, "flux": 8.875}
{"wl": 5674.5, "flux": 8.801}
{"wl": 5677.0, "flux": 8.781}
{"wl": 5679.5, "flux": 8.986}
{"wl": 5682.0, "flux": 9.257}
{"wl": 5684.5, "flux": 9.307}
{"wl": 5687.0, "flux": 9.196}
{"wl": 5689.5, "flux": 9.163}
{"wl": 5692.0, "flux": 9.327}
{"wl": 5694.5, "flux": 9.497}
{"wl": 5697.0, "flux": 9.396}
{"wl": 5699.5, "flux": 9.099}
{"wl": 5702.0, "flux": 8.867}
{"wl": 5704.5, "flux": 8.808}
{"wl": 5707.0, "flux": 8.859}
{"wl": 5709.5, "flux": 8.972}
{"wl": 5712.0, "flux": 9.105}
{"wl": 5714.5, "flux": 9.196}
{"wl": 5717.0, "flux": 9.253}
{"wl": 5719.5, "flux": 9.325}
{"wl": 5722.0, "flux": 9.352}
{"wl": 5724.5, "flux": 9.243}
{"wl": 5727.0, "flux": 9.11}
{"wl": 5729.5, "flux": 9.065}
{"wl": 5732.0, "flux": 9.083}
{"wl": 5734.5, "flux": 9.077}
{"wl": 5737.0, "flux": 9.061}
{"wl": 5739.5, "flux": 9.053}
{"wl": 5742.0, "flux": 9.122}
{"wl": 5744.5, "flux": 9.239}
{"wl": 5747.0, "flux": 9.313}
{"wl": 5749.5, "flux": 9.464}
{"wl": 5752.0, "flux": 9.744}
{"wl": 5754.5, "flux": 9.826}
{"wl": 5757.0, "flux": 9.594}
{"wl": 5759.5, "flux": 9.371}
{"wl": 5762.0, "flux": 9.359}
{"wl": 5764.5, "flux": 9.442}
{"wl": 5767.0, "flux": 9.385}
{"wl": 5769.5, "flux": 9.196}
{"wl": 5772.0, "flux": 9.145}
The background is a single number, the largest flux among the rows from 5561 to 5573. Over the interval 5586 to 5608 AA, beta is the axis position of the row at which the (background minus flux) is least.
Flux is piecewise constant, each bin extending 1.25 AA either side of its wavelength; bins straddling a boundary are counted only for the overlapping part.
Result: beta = 5599.5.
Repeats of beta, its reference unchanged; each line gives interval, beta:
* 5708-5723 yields 5722.0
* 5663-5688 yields 5684.5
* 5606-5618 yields 5612.0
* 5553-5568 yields 5554.5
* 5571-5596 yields 5577.0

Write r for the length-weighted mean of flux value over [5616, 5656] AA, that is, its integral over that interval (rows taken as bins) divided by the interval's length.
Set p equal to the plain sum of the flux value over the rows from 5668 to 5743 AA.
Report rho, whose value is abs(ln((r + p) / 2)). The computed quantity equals 4.95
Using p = 273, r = 8.75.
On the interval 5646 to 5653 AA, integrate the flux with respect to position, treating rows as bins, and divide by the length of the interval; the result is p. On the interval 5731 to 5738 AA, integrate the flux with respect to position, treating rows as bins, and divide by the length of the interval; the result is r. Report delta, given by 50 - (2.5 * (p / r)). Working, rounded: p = 8.60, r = 9.07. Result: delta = 47.6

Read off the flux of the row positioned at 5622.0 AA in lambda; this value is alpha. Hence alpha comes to 9.034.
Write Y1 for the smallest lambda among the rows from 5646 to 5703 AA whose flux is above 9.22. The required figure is 5682.0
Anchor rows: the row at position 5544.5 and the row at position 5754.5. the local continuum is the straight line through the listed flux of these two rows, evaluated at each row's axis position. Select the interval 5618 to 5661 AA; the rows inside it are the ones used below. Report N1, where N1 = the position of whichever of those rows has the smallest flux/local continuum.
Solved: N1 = 5637.0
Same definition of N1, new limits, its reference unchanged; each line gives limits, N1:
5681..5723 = 5704.5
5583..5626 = 5589.5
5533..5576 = 5544.5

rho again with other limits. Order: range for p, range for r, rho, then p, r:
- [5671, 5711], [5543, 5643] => 4.35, 145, 9.02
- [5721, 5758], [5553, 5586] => 4.31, 139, 9.20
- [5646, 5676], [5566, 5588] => 4.04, 105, 9.01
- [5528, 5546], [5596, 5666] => 3.60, 64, 8.86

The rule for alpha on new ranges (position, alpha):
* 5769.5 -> 9.196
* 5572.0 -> 9.185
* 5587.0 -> 8.338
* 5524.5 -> 8.853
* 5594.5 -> 8.948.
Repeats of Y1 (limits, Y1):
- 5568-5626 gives 5569.5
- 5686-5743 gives 5692.0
